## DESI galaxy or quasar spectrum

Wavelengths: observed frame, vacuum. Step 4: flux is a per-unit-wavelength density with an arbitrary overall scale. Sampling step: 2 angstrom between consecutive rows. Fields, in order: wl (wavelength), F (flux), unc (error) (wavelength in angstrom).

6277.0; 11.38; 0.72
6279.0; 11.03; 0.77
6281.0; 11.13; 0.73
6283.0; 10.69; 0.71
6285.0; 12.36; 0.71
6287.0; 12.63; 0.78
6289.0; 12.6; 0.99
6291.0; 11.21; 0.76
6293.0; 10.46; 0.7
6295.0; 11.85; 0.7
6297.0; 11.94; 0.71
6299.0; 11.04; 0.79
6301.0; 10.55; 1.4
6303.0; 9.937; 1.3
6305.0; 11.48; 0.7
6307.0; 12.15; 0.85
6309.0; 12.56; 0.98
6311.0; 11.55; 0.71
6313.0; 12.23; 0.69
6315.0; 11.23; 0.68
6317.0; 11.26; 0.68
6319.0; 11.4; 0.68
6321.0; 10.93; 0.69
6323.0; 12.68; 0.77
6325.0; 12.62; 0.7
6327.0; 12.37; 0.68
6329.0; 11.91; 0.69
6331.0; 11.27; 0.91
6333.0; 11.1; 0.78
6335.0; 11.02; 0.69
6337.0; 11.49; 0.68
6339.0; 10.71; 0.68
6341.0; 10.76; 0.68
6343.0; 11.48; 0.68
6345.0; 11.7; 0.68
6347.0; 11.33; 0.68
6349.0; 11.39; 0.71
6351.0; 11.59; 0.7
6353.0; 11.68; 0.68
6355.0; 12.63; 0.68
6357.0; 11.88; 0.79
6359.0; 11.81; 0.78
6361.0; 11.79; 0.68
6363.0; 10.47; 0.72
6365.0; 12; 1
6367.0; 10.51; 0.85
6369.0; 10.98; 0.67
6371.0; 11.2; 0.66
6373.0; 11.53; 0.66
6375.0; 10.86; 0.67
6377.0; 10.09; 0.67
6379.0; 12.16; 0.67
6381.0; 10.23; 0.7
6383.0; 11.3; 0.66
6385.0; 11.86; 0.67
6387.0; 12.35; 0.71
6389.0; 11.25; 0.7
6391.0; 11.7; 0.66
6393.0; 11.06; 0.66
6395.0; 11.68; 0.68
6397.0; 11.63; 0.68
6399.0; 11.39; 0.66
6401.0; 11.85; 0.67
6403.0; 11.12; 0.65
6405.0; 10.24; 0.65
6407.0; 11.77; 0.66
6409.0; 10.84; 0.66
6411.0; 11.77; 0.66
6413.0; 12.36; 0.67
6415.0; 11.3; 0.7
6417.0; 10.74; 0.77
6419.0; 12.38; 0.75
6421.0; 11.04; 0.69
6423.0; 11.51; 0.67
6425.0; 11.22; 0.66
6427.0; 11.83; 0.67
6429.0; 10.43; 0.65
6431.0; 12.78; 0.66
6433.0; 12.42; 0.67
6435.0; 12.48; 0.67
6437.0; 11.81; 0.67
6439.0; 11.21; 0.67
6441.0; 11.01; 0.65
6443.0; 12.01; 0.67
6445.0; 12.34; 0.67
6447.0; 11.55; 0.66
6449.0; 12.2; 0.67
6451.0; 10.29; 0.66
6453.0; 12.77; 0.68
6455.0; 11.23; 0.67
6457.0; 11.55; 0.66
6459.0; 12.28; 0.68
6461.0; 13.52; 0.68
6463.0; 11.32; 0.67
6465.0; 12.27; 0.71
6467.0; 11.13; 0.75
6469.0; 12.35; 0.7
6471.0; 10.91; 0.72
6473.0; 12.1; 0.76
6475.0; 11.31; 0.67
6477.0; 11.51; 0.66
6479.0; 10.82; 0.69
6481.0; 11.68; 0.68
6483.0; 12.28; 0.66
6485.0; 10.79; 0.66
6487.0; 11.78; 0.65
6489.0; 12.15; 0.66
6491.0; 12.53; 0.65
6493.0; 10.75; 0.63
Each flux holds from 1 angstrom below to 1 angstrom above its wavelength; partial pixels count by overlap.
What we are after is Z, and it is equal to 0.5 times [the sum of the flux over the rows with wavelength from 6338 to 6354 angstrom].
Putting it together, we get 45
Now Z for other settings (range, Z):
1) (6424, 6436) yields 36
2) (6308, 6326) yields 53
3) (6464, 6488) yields 69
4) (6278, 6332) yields 157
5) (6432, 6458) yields 76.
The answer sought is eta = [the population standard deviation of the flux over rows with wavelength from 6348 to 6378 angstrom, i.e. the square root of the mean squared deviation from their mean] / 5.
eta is 0.131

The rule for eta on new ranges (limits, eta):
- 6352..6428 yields 0.124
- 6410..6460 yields 0.138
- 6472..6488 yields 0.102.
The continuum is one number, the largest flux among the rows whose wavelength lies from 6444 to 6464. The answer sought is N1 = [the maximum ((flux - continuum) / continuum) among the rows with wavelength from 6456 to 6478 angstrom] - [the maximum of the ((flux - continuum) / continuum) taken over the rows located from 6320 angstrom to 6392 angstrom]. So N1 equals 0.06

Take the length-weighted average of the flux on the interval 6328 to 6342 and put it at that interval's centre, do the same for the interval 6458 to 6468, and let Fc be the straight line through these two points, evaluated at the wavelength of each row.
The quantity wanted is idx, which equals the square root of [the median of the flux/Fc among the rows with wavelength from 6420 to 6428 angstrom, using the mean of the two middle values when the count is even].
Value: 0.98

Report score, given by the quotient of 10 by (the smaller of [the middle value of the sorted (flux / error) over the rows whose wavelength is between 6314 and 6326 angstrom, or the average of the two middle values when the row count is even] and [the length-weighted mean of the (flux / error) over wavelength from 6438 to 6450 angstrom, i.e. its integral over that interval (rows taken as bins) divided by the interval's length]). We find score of 0.6047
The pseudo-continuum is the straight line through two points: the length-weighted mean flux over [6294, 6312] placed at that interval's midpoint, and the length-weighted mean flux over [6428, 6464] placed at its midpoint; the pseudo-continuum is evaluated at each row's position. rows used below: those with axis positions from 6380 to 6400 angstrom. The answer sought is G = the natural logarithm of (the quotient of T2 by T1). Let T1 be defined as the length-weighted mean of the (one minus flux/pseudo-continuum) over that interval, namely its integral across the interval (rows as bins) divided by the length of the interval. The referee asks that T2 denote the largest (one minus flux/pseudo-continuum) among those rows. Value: 1.8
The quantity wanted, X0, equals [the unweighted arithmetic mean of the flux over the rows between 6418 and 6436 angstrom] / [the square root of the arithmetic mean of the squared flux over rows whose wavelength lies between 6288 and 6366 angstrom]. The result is 1.02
